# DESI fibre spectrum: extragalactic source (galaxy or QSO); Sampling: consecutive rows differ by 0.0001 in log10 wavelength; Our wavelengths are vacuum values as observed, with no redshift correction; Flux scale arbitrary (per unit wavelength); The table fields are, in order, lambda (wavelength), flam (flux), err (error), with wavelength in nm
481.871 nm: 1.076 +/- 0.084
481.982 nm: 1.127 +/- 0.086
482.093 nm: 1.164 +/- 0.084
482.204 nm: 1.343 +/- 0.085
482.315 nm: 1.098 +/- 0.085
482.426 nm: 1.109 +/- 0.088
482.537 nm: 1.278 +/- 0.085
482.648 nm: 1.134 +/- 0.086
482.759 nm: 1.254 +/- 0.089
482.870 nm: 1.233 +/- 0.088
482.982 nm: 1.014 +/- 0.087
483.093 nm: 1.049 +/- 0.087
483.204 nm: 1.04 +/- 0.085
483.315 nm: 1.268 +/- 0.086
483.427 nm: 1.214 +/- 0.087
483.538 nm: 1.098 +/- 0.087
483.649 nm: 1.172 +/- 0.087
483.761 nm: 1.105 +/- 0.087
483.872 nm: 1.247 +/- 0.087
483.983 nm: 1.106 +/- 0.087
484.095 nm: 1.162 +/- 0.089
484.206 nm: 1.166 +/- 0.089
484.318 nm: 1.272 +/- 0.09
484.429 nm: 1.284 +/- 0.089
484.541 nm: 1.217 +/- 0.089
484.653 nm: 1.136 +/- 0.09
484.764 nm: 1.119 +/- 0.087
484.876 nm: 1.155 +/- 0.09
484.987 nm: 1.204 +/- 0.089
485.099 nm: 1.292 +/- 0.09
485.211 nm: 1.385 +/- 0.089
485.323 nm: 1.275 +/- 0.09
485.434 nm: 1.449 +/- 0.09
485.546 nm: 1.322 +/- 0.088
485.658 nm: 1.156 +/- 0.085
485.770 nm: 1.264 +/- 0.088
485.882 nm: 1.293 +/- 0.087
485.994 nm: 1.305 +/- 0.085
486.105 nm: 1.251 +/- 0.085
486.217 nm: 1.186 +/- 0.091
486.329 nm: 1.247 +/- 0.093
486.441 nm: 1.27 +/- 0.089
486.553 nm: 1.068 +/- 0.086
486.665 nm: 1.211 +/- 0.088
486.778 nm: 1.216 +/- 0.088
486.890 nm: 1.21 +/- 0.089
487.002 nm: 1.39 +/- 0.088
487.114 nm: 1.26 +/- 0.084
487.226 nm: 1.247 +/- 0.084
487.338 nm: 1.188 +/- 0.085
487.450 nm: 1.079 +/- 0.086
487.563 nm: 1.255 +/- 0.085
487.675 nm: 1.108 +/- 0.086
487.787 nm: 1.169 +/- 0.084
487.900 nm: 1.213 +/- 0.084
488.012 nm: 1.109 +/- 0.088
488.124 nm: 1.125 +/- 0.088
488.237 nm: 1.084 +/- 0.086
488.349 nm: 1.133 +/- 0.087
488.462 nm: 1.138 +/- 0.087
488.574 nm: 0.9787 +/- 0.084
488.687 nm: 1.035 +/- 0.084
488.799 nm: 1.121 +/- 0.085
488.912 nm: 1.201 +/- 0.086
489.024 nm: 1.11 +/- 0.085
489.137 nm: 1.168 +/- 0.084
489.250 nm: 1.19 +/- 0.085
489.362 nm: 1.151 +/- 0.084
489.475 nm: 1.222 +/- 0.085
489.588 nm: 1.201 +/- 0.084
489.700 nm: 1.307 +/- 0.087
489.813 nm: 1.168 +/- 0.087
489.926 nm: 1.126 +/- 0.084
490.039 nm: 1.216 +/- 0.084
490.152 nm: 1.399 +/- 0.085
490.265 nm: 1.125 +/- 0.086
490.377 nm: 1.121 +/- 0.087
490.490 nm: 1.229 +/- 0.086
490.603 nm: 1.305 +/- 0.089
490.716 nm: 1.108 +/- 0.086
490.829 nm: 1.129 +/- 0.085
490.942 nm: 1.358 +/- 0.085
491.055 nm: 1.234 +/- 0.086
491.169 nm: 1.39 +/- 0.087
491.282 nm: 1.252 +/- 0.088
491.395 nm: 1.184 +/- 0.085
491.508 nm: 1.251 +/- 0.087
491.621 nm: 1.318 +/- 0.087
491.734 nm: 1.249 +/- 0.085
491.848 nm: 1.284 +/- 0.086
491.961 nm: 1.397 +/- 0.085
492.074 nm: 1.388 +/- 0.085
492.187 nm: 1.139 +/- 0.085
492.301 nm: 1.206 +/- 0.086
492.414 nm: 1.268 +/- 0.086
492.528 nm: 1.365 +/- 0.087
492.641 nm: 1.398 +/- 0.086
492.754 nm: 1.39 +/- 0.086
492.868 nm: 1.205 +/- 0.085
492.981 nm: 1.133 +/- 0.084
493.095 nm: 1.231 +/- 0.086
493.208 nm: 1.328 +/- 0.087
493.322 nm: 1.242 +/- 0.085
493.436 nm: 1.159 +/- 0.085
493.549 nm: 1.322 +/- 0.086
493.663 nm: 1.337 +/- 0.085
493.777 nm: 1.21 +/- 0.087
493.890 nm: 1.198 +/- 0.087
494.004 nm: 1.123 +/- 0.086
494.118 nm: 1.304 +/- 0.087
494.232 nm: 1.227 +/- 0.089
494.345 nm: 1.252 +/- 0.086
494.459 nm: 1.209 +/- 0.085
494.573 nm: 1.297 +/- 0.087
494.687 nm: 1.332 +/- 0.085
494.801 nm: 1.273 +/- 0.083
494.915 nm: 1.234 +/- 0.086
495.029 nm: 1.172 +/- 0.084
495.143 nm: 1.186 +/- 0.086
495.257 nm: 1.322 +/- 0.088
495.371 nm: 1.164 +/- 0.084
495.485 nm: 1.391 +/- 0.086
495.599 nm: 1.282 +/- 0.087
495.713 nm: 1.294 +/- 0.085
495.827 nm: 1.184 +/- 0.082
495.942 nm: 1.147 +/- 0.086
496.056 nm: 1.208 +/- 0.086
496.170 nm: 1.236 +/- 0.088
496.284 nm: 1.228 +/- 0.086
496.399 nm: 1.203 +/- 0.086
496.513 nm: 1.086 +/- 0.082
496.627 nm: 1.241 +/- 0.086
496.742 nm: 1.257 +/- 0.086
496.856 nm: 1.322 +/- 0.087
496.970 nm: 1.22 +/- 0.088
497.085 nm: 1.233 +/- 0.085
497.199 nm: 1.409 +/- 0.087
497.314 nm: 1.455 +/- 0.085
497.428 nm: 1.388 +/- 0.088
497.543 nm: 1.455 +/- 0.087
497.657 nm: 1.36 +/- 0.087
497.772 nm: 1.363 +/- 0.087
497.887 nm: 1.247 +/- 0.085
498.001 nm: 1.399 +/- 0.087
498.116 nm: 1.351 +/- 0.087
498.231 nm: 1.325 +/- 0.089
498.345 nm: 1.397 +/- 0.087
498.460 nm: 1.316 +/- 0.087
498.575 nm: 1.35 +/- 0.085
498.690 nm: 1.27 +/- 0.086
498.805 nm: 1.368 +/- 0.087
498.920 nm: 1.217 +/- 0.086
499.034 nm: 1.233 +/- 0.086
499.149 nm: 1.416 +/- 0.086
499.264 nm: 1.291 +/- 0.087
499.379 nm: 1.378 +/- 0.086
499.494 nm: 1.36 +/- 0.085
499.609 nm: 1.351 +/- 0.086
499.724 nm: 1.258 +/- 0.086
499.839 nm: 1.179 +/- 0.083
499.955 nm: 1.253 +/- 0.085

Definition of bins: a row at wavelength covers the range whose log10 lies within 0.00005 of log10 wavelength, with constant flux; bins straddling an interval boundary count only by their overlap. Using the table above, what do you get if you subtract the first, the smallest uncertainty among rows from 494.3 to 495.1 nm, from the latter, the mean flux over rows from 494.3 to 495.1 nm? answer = 1.17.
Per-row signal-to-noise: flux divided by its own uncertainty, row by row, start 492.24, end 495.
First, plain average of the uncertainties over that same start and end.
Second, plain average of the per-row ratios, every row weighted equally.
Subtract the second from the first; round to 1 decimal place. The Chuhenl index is -14.6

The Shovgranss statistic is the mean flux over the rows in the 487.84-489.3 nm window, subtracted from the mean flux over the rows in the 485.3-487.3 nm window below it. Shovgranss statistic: 0.13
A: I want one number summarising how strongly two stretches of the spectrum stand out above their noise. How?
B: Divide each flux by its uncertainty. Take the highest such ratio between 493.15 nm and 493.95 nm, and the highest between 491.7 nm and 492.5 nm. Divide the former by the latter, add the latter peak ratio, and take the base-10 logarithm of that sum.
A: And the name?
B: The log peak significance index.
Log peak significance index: 1.24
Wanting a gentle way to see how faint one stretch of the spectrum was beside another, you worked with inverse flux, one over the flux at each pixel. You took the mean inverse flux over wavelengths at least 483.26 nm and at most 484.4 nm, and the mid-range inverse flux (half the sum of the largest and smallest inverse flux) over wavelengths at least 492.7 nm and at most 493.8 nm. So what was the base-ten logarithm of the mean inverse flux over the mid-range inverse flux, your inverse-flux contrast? 0.025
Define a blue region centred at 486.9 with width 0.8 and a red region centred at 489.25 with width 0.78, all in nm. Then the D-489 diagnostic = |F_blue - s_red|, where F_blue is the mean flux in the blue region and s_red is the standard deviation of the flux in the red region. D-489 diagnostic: 1.19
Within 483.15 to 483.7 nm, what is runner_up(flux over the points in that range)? 1.214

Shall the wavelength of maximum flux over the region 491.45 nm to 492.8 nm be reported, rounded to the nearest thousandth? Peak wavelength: 492.641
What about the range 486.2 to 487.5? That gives 487.002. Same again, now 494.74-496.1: 495.485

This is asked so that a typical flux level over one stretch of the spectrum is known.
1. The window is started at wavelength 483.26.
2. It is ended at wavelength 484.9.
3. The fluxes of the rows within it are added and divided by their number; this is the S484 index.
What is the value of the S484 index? 1.18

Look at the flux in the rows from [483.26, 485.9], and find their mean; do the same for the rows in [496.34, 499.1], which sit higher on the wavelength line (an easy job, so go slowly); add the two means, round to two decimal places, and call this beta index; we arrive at 2.53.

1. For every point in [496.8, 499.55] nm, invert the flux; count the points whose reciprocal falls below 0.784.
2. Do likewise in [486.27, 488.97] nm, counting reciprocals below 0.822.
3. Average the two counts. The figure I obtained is 12.0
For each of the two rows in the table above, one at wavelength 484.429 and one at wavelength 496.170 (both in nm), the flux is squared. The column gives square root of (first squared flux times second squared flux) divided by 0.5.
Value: 3.2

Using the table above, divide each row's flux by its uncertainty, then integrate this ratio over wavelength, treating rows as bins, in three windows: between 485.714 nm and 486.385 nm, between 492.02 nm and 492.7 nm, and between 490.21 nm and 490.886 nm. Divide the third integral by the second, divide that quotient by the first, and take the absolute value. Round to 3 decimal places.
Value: 0.093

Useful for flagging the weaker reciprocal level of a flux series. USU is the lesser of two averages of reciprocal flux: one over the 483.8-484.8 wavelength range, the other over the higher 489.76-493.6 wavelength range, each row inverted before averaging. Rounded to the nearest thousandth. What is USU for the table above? 0.802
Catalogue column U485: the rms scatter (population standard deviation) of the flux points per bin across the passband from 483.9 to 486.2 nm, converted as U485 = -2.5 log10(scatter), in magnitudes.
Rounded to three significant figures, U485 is 2.63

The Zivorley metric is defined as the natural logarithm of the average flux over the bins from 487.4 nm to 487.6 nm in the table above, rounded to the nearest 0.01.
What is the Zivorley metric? 0.15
